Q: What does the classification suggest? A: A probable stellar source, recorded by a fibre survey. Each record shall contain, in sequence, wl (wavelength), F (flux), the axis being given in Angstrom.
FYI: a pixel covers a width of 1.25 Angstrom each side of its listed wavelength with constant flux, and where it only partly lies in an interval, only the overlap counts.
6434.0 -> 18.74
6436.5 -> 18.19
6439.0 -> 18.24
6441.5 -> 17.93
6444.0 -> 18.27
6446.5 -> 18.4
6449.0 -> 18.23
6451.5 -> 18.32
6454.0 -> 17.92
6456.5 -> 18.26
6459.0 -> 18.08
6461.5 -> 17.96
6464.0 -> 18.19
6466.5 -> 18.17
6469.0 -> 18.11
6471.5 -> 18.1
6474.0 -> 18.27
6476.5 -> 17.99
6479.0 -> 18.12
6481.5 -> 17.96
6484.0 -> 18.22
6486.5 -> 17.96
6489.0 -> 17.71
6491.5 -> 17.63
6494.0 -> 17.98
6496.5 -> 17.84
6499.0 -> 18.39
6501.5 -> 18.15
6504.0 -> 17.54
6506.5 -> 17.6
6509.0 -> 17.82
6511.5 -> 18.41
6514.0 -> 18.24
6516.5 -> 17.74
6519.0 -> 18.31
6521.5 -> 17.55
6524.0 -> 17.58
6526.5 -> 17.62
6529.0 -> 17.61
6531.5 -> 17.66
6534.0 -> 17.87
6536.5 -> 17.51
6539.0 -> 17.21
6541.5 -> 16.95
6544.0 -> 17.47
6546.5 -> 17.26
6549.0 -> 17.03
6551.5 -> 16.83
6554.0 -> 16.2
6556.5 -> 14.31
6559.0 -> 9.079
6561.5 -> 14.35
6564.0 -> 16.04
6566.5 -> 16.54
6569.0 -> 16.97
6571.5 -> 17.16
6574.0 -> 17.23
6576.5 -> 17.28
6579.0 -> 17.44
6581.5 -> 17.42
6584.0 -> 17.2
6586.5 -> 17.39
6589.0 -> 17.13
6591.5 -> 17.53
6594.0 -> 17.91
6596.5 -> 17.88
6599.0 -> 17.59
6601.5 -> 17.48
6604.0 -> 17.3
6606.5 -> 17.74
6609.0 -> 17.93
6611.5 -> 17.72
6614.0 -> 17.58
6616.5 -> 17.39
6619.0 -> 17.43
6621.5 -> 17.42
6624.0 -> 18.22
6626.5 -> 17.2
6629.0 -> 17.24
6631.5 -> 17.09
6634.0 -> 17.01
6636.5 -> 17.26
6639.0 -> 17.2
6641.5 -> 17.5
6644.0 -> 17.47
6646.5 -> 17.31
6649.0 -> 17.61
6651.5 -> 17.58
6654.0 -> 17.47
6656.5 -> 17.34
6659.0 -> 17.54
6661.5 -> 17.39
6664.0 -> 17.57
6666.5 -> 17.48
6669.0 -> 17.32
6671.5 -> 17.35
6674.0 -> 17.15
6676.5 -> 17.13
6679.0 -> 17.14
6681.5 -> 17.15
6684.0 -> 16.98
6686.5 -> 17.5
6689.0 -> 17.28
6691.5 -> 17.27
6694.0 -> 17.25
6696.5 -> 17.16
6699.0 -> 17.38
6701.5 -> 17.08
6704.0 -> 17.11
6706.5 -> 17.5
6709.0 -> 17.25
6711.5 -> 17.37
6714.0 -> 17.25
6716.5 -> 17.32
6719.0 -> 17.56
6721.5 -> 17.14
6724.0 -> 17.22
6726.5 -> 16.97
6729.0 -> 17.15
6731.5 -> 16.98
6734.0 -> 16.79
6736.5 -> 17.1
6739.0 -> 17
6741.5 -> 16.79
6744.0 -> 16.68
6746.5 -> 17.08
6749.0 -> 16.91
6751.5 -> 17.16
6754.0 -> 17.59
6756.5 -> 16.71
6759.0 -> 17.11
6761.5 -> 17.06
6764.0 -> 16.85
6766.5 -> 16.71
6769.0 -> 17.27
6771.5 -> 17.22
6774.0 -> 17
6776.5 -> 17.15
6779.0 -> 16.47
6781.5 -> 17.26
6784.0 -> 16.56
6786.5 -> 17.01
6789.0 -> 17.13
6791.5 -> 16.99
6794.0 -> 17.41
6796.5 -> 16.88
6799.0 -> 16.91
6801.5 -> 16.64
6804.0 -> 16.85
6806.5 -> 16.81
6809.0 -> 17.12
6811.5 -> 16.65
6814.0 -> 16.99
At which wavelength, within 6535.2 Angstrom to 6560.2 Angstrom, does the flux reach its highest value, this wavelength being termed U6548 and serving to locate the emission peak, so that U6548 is 6536.5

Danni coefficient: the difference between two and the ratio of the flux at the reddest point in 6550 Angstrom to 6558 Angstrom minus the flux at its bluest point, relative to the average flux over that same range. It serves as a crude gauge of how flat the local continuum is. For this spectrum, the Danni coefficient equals 2.16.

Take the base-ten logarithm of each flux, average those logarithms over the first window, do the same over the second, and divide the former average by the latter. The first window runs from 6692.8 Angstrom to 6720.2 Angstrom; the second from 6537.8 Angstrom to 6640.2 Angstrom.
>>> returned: 1.01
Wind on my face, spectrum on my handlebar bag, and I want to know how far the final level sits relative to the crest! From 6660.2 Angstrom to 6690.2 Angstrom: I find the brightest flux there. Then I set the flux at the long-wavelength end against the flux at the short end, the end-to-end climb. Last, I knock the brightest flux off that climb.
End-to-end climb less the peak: -17.7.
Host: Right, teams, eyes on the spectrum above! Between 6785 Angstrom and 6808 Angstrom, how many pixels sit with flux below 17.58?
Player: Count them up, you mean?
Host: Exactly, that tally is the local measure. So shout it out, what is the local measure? 9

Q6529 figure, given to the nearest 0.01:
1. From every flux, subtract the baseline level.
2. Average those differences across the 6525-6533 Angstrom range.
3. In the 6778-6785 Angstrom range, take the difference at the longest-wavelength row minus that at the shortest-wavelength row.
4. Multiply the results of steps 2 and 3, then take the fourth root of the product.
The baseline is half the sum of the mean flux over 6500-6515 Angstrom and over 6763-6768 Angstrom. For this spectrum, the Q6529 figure 0.39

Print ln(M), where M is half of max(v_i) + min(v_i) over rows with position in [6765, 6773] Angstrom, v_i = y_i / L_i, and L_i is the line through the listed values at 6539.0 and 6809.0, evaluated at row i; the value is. -0.008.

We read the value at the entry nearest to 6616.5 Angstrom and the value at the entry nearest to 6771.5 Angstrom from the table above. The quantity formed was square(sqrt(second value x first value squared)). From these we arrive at 5208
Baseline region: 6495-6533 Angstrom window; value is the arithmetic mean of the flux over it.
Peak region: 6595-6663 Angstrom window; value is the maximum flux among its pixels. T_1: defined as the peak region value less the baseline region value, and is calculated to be 0.35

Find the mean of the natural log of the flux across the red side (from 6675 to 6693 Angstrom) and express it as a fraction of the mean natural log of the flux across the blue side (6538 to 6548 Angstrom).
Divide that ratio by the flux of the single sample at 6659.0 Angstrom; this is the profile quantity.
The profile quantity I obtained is 0.0570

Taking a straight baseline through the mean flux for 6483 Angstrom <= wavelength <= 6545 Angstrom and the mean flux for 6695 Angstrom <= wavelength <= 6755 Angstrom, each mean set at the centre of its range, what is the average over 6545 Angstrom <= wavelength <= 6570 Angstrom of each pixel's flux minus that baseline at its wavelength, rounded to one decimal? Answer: -2.2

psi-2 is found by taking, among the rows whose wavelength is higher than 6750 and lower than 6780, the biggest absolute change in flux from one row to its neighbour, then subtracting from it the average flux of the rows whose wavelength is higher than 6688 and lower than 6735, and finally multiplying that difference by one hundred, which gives -1633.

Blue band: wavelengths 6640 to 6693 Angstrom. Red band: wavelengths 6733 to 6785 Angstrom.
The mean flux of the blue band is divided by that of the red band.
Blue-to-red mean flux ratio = 1.02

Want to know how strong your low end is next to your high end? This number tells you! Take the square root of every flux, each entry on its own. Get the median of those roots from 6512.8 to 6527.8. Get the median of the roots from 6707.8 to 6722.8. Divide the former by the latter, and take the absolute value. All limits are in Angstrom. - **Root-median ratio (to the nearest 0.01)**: 1.01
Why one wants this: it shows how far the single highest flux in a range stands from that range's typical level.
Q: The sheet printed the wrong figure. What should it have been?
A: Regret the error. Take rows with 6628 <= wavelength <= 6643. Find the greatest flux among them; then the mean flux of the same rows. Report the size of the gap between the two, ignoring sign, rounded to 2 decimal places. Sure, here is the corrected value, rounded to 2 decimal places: 0.28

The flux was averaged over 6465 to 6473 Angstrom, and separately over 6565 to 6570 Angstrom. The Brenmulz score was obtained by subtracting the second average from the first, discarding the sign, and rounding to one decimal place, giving 1.4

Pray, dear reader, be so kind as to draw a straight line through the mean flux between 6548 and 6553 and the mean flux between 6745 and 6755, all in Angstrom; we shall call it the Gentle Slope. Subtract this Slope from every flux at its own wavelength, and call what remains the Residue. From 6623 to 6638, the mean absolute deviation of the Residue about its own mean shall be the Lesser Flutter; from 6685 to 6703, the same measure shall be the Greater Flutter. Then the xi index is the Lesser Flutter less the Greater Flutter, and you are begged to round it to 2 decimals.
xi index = 0.20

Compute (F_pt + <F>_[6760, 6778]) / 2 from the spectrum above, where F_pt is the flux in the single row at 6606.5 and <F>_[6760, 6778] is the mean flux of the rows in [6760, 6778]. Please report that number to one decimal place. 17.4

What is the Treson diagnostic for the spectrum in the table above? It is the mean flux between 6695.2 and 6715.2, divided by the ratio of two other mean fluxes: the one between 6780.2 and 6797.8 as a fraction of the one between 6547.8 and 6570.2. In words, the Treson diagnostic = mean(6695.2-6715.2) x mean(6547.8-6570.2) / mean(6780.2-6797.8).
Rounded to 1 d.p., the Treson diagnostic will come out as 15.5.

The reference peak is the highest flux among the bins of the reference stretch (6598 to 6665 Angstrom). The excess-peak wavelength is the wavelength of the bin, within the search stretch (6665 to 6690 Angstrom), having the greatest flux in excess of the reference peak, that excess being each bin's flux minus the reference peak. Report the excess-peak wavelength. 6686.5 Angstrom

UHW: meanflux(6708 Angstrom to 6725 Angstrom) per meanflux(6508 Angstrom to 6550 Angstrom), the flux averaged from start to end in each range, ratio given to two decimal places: 0.98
